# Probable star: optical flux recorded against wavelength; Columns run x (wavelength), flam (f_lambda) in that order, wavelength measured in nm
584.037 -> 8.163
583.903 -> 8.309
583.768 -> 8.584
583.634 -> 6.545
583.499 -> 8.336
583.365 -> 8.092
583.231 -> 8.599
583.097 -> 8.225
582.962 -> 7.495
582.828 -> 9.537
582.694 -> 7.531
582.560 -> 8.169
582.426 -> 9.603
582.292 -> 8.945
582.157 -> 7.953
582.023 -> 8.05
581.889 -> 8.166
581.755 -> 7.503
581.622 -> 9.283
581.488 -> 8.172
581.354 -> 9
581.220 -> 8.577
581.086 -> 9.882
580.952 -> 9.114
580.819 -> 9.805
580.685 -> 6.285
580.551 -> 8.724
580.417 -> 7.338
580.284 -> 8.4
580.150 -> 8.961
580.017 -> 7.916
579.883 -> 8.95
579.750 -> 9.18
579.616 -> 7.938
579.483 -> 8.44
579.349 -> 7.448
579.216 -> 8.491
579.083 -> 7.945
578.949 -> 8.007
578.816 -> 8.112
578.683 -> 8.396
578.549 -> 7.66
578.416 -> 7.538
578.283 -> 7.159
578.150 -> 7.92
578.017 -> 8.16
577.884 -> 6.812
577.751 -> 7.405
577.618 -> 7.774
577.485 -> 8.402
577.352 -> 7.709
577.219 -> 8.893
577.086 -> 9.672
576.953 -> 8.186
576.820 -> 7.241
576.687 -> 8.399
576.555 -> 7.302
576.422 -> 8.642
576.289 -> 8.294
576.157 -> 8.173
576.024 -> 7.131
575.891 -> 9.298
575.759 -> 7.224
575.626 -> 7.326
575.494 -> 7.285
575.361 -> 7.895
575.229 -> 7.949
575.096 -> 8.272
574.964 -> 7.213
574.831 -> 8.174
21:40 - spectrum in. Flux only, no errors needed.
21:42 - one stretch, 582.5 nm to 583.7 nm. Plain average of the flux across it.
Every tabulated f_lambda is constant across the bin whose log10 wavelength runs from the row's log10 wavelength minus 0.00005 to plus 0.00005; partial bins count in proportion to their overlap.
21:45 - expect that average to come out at 8.1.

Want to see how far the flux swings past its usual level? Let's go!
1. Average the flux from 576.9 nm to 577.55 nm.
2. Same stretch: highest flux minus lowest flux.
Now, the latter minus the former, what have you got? -6.61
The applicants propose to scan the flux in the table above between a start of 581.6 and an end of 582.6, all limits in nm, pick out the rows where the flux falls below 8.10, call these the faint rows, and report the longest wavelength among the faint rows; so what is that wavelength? 582.157 nm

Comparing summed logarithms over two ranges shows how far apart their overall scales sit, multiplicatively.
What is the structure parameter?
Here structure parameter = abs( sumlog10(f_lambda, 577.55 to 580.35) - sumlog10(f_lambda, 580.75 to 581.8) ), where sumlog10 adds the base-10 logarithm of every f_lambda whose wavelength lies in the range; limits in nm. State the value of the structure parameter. 11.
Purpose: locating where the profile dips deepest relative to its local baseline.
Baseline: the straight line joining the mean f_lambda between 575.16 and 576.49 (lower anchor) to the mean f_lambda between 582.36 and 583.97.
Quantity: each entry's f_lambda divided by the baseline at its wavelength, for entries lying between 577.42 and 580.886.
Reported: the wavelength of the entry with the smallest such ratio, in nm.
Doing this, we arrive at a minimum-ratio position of 580.685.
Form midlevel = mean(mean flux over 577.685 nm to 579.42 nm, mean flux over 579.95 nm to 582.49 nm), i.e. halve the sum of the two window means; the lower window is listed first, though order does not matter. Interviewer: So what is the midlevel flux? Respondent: 8.14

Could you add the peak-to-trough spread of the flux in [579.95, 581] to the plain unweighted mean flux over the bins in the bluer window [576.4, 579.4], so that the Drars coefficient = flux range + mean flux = 11.5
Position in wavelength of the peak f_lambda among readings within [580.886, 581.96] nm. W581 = 581.086 nm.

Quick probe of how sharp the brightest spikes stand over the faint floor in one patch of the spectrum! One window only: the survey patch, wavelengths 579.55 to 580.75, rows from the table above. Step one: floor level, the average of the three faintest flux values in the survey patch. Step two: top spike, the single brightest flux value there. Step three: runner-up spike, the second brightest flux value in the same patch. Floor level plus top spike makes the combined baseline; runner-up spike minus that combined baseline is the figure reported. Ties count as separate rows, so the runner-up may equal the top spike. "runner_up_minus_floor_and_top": -7.4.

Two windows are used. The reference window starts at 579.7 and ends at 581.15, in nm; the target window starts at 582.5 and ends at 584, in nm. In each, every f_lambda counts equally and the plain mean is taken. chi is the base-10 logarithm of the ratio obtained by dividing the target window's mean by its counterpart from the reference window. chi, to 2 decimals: -0.02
